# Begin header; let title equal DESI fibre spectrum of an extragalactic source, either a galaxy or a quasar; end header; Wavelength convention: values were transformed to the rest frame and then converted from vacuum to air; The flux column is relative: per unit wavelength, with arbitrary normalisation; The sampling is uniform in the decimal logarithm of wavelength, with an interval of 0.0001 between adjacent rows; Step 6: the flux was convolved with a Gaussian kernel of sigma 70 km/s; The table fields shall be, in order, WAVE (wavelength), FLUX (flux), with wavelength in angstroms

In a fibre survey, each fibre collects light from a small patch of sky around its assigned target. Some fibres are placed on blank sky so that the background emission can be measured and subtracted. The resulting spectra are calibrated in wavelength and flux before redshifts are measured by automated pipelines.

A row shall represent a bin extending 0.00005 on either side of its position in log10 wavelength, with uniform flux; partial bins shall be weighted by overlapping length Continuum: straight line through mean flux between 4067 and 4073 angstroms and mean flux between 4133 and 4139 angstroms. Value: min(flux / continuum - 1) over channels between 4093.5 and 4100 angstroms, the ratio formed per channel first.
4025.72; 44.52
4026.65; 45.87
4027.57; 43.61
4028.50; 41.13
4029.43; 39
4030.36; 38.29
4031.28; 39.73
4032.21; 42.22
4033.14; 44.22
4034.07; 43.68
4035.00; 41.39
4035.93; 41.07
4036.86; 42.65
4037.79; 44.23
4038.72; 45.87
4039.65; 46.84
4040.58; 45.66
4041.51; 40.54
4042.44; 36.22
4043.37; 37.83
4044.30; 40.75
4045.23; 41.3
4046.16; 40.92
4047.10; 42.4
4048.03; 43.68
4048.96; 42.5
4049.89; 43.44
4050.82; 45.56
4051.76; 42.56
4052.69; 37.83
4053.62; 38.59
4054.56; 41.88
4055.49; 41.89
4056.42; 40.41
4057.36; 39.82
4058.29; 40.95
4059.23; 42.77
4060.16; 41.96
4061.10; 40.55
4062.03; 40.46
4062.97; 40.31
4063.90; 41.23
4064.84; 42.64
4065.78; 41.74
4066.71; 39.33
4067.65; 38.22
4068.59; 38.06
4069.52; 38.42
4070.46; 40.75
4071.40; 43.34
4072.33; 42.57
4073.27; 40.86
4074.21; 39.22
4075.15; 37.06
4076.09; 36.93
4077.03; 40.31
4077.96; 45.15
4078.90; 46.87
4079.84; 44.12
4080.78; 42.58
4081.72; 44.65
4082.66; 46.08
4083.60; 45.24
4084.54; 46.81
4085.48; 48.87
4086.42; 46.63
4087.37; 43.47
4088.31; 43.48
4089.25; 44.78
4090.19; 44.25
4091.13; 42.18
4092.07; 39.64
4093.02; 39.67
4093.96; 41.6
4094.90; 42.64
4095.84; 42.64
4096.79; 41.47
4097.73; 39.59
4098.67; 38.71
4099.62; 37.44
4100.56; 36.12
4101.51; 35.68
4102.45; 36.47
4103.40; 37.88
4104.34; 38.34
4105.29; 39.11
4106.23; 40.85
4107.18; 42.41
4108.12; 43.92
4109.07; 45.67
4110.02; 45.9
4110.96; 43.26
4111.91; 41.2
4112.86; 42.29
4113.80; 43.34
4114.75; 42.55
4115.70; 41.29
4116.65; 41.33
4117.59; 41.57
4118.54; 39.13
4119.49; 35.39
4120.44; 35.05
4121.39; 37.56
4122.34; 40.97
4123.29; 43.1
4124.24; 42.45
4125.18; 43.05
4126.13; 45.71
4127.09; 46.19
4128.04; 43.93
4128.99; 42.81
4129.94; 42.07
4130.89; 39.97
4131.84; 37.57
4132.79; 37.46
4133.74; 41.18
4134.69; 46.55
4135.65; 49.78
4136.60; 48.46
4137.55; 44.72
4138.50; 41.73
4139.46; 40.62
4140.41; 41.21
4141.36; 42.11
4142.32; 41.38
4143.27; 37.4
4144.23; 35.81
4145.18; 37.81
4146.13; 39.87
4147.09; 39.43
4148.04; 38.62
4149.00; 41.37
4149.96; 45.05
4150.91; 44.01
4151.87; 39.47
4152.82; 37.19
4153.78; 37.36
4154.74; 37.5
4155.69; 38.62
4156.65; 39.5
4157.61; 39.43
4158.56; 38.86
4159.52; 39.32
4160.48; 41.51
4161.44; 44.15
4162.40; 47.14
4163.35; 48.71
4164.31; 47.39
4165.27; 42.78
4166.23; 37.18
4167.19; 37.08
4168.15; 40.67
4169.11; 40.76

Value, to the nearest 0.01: -0.12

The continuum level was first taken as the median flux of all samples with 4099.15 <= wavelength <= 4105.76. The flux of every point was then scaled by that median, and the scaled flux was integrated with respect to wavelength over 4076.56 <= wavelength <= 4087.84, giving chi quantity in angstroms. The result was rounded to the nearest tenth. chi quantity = 13.6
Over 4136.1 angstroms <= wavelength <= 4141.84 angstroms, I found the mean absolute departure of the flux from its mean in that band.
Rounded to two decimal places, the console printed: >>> 2.30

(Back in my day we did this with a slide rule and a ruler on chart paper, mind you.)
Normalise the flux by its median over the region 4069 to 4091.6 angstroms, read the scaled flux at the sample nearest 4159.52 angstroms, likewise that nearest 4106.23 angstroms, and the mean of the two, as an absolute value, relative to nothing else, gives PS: 0.922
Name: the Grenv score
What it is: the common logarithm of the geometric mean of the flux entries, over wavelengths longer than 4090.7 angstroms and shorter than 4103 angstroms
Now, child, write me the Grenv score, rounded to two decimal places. 1.60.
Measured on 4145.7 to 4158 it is 1.60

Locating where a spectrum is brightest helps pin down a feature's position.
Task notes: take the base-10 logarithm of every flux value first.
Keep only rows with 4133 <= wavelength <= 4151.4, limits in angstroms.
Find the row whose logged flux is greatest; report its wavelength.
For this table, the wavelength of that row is 4135.65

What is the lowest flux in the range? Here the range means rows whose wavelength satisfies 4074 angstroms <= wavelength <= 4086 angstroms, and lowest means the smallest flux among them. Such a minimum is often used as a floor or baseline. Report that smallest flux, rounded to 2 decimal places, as 36.93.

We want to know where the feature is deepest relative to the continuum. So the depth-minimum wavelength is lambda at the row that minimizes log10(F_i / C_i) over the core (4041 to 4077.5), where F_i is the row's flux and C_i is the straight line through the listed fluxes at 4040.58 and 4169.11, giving 4042.44 angstroms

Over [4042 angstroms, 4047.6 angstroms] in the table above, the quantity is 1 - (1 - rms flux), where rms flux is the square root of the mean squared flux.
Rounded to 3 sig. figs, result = 40.0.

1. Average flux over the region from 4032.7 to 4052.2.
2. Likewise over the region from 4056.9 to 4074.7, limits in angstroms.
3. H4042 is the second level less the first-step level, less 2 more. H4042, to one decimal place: -3.8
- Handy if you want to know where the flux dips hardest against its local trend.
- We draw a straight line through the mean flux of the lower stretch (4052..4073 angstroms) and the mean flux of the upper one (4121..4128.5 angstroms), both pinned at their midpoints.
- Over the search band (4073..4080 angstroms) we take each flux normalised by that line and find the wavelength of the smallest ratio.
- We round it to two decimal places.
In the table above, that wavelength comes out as 4076.09 angstroms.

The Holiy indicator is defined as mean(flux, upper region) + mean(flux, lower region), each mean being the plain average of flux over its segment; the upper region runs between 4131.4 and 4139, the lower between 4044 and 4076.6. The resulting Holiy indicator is 84.3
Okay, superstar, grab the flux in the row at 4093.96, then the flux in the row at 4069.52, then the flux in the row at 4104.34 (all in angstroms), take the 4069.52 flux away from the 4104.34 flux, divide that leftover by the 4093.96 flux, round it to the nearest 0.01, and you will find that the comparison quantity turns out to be 0.00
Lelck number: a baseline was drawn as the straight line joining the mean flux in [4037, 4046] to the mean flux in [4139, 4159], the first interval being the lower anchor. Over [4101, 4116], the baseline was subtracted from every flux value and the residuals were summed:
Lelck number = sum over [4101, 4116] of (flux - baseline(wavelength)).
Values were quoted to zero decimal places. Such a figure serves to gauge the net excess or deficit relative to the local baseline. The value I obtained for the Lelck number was 11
